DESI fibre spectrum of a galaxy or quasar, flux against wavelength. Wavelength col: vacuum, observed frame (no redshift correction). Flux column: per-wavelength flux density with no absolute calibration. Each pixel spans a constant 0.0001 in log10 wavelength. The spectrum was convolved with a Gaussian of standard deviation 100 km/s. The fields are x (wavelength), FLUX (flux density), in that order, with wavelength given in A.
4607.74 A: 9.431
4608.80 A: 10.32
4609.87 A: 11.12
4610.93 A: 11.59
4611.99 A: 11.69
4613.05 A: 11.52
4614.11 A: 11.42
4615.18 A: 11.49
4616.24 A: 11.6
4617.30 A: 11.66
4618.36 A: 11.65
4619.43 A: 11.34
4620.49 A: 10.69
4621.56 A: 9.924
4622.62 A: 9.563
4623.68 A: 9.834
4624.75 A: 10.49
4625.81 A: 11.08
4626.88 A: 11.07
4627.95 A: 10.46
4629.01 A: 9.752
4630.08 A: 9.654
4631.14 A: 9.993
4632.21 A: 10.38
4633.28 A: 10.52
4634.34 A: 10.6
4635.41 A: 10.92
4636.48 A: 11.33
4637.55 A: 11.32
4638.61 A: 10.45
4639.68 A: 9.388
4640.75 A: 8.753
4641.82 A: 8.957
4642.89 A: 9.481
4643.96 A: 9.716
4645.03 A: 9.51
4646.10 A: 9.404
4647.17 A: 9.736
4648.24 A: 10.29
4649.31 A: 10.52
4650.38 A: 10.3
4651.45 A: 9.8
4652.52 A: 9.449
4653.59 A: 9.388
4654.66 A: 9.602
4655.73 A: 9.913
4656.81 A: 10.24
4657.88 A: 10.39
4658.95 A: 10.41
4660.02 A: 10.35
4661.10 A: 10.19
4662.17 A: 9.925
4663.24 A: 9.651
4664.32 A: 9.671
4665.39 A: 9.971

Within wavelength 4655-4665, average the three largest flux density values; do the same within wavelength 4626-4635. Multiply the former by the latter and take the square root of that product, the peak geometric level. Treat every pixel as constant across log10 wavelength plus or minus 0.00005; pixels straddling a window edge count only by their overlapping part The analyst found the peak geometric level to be 10.6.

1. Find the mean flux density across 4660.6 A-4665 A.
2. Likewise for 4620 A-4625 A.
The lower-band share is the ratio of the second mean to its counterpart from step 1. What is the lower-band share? 1.02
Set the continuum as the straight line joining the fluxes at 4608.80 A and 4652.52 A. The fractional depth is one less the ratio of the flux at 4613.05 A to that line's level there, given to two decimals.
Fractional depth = -0.13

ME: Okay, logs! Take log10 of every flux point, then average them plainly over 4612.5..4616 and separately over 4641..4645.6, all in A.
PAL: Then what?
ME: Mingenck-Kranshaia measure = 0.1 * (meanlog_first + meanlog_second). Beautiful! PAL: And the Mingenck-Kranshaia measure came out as 0.203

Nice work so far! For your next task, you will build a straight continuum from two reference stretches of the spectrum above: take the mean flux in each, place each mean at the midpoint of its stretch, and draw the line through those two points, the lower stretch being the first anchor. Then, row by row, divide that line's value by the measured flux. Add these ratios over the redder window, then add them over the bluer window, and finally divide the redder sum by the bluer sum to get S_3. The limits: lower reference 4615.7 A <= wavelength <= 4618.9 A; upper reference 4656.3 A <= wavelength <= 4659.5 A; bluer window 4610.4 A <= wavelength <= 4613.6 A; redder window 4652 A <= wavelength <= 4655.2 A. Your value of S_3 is 1.09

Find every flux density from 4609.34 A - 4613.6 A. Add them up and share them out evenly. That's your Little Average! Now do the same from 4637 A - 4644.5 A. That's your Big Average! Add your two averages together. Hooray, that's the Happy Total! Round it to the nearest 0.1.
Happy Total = 21.2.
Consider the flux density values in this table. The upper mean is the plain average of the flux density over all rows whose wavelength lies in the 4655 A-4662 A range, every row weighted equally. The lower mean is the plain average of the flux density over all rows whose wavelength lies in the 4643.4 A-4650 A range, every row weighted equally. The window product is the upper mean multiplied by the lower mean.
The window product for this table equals 101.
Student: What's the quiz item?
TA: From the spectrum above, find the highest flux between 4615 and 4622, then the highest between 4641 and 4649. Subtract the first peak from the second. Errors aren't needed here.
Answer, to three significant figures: -1.37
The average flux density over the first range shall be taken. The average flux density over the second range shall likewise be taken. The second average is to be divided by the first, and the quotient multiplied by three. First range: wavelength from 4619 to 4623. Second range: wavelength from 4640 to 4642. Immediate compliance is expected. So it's 2.56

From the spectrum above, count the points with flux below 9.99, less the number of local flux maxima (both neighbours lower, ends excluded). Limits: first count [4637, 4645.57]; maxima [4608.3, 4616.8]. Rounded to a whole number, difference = 5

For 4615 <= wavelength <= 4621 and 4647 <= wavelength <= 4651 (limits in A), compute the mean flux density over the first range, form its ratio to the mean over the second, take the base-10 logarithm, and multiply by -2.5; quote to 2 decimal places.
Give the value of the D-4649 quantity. -0.12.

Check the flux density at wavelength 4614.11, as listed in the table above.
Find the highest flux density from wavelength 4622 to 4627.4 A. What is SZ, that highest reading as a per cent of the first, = 97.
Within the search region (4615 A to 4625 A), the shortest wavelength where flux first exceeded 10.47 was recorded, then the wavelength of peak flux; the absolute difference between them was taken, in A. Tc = 2.1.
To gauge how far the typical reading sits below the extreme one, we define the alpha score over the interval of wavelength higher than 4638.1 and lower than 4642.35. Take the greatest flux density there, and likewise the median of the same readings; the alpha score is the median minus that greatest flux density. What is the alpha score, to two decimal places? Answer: -1.28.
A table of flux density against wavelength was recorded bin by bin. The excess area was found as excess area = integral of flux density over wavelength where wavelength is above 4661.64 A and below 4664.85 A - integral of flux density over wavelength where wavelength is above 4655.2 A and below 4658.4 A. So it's -1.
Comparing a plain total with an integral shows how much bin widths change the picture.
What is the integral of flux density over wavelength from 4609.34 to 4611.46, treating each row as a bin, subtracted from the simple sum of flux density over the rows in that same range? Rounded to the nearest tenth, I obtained -1.4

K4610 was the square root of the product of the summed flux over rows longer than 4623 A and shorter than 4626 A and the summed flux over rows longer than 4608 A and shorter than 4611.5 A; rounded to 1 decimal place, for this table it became 32.2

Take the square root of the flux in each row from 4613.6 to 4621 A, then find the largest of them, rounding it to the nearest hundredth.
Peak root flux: 3.41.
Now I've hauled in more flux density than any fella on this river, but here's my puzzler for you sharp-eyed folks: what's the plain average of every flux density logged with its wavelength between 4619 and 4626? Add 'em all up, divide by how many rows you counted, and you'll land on 10.4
